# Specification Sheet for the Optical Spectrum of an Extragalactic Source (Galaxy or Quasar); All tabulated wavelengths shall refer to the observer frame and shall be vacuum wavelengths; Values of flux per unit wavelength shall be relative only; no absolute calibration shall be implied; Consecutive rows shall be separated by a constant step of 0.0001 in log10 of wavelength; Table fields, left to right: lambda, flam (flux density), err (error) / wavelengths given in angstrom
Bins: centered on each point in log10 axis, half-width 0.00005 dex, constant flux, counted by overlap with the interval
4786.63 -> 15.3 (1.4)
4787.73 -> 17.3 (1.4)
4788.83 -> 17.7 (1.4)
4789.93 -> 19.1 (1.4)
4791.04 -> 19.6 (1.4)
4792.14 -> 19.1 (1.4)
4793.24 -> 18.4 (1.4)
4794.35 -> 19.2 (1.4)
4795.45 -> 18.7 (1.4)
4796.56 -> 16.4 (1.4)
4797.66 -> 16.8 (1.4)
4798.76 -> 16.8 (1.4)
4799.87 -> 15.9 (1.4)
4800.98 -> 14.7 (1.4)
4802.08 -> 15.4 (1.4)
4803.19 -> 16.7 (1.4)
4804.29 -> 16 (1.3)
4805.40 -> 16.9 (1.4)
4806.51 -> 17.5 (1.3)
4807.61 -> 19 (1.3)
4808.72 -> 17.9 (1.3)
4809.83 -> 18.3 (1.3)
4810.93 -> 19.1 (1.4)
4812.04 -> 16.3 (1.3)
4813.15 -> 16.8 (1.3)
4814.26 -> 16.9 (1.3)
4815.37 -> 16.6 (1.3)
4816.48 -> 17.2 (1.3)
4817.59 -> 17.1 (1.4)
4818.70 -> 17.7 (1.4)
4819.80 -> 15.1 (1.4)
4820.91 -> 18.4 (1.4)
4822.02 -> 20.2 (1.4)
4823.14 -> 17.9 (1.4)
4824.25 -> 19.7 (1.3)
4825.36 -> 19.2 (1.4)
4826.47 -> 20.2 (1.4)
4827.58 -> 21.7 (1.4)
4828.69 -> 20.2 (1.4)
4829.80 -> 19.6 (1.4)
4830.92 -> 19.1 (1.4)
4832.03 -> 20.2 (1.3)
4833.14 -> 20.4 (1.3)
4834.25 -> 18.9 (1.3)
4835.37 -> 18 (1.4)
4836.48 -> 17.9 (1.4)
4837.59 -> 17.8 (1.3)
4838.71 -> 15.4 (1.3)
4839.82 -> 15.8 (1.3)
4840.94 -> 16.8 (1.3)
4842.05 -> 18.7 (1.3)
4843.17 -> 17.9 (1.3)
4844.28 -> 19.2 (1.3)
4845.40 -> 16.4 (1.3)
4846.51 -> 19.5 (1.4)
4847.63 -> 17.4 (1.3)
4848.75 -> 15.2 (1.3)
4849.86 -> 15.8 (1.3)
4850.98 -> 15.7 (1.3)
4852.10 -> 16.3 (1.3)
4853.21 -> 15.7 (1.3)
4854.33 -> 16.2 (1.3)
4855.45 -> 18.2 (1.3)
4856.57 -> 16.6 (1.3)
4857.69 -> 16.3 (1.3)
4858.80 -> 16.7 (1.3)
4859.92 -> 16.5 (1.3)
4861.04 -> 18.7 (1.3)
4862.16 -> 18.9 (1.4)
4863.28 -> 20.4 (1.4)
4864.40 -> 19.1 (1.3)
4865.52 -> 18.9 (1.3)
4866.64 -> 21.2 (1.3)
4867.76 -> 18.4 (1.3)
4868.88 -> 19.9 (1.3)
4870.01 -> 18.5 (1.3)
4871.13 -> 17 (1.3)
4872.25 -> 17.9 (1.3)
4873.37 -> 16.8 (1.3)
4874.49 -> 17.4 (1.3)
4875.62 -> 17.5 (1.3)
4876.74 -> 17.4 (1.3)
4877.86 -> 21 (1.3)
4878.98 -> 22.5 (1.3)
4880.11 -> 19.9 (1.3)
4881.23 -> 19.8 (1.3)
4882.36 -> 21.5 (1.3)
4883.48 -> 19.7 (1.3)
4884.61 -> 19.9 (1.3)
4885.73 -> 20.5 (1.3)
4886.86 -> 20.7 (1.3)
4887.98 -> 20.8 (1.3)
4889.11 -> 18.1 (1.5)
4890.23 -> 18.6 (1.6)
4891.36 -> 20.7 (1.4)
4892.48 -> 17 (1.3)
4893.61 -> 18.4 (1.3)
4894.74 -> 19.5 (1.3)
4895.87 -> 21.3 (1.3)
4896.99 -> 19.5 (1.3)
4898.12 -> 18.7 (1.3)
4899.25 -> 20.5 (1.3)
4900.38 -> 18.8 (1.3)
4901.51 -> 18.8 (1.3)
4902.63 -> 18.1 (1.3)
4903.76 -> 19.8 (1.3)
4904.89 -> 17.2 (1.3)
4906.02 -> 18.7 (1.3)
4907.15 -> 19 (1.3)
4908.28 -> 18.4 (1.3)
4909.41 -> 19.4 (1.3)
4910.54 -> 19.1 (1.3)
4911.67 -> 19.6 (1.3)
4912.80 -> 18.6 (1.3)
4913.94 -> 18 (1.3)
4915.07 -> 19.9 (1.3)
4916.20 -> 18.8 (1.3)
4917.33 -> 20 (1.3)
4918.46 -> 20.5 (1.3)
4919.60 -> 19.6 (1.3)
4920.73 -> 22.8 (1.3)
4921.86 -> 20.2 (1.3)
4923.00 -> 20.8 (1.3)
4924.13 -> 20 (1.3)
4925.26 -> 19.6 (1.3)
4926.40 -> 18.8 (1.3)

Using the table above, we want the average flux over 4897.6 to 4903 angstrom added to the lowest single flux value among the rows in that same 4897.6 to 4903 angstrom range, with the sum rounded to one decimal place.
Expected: 37.1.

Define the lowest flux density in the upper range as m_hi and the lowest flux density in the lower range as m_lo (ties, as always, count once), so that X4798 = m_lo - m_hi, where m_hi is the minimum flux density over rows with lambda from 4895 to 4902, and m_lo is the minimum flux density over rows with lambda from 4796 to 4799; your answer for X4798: -2.3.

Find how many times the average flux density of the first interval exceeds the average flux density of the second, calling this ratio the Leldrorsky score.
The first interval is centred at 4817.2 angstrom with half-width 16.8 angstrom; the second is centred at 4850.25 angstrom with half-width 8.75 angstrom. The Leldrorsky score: 1.06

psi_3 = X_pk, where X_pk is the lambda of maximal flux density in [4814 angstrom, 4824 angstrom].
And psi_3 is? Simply 4822.02 angstrom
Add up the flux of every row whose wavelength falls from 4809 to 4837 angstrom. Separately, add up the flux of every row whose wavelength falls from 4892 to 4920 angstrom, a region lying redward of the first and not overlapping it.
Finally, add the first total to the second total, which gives 939.9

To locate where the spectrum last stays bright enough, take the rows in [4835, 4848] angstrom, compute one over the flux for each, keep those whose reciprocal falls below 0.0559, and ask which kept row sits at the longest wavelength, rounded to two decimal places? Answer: 4846.51 angstrom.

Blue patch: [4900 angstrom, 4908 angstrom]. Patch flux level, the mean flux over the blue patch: 18.63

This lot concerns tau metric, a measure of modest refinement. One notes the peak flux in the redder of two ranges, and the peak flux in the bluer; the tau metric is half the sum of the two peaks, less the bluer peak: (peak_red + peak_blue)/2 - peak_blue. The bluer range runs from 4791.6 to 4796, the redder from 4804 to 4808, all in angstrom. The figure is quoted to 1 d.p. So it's -0.1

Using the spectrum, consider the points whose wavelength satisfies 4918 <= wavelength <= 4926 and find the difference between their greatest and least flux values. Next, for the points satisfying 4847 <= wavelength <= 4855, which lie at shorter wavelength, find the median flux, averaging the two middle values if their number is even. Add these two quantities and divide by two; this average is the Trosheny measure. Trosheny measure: 9.5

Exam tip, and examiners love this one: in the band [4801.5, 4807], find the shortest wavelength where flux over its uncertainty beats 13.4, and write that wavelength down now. 4806.51 angstrom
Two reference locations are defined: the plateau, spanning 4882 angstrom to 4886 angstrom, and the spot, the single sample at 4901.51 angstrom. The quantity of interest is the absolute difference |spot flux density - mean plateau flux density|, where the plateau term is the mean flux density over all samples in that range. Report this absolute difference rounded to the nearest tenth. 1.6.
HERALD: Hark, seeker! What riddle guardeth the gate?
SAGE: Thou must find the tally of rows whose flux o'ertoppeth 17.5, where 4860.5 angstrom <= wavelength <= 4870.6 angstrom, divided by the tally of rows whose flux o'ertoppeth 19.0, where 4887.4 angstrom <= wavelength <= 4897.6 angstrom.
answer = 1.8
